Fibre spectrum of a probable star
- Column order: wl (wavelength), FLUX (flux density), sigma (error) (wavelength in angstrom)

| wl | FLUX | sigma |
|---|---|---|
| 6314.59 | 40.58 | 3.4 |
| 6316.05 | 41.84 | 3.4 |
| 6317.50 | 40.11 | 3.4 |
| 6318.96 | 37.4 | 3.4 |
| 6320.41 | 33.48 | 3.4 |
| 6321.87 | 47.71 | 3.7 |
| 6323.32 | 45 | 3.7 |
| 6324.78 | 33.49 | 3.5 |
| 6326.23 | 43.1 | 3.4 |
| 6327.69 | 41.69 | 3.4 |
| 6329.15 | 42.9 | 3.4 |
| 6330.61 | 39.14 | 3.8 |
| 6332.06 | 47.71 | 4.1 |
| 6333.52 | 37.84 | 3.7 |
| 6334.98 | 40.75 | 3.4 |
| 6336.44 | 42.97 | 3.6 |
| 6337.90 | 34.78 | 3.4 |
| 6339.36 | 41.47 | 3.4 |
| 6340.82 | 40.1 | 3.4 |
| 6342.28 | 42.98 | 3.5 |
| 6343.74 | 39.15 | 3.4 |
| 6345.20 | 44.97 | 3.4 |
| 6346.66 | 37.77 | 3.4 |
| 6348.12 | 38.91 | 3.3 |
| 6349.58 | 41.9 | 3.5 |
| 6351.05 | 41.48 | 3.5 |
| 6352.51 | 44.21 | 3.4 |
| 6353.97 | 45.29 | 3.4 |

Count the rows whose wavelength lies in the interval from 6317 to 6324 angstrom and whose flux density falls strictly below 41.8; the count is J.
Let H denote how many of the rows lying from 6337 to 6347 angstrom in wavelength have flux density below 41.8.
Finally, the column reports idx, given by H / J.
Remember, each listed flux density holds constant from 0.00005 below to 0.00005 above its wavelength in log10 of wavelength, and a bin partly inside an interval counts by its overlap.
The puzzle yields 1.7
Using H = 5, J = 3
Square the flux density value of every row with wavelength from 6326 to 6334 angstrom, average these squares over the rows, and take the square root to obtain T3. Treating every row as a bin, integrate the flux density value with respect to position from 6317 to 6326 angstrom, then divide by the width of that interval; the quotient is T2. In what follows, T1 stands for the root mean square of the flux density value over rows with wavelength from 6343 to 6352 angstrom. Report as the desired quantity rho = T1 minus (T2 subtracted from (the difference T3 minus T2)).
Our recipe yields 78.0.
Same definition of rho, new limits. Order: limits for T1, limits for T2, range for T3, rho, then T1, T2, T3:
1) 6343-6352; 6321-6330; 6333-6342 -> 85.3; 40.8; 42.1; 39.7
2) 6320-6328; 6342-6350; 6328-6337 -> 80.8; 41.1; 40.8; 42.0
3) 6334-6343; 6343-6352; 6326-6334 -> 80.0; 40.6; 40.8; 42.2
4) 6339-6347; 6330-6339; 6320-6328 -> 81.2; 41.1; 40.6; 41.1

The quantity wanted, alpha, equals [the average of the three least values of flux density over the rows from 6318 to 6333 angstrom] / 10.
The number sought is 3.48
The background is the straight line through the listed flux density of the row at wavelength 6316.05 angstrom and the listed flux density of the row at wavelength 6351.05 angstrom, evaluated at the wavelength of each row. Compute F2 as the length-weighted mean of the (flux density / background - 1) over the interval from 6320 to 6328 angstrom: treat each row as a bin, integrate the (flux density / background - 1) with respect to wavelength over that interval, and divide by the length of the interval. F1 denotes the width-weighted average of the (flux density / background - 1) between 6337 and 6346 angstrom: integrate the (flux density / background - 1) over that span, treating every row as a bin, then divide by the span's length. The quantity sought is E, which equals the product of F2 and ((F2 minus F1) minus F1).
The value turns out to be -0.0005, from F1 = -0.024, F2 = -0.0185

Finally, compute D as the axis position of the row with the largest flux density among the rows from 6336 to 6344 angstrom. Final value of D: 6342.28 angstrom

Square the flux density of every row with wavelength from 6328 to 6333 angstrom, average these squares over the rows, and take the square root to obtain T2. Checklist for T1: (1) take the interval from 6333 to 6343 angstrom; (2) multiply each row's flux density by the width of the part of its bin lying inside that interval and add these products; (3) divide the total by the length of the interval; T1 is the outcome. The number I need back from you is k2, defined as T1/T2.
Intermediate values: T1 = 40.2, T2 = 43.4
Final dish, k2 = 0.93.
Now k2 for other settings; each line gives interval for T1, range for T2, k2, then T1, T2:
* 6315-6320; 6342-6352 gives 0.96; 39.4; 41.1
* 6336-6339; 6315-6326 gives 0.97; 38.8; 40.2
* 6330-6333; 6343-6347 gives 1.06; 43.3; 40.7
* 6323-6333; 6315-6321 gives 1.09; 41.7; 38.3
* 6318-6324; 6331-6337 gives 0.96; 40.8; 42.5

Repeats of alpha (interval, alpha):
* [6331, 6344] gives 3.73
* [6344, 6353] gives 3.94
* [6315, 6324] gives 3.70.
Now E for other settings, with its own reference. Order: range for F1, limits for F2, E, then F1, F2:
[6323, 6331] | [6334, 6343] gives -0.0005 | -0.023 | -0.0283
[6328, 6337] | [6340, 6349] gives 0.0006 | 0.004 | -0.0210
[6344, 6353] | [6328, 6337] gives 0.0001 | -0.004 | 0.0044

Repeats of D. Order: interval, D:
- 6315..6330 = 6321.87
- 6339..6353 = 6345.20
